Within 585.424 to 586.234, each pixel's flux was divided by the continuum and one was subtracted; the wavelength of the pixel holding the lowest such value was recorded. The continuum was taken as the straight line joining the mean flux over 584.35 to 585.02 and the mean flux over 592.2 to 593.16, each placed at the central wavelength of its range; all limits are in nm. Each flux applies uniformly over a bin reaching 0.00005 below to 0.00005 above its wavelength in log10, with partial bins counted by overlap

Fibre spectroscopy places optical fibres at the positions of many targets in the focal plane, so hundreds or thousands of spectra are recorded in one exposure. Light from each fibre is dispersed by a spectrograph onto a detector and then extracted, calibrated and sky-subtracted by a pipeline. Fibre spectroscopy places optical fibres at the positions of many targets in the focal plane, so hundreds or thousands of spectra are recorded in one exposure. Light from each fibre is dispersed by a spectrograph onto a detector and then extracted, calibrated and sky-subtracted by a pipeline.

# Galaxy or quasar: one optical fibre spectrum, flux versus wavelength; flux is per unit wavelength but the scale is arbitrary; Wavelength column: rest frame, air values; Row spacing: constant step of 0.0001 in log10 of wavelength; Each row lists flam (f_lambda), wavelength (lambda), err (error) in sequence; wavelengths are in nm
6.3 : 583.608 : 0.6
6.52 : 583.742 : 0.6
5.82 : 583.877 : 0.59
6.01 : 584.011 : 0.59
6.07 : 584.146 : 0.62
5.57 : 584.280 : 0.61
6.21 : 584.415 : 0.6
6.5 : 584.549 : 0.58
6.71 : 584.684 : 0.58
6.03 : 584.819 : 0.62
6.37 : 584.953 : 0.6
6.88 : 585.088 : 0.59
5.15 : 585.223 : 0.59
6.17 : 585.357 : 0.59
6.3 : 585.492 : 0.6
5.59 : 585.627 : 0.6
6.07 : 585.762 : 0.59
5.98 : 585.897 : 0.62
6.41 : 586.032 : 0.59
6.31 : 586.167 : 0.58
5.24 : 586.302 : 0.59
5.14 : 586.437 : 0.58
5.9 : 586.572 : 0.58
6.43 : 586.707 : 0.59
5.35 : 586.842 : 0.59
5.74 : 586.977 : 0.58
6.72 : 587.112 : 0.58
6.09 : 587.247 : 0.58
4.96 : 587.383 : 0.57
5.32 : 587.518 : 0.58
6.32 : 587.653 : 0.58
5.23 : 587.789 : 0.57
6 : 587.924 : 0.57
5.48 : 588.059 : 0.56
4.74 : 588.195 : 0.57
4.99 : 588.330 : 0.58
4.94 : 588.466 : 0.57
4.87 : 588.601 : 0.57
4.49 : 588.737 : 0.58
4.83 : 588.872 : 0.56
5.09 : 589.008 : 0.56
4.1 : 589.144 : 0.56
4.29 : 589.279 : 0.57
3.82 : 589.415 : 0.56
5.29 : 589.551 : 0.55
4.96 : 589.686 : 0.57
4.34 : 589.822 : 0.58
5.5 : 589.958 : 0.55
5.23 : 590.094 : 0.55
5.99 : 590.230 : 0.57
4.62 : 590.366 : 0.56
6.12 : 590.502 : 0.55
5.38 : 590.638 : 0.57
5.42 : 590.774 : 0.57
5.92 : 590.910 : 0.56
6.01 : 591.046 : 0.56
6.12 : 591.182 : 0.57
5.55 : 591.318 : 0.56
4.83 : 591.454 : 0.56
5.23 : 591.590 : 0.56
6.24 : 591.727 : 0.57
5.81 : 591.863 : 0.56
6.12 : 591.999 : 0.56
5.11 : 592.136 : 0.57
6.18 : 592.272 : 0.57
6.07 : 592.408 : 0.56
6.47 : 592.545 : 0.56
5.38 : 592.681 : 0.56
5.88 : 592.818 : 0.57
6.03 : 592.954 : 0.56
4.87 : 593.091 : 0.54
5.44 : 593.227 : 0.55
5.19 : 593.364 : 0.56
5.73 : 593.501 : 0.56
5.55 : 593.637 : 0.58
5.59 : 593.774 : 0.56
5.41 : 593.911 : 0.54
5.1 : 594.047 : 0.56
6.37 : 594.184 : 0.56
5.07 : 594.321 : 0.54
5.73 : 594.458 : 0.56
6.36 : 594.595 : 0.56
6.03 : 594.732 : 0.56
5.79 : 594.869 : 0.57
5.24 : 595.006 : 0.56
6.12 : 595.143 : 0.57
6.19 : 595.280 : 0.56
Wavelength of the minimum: 585.627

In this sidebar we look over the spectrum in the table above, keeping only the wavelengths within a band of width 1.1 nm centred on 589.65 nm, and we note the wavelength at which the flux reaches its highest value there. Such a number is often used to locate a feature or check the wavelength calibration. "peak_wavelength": 589.958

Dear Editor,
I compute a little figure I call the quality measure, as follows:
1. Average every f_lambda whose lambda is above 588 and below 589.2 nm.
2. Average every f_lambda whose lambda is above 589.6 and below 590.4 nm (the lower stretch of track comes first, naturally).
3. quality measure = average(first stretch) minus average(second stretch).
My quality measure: -0.3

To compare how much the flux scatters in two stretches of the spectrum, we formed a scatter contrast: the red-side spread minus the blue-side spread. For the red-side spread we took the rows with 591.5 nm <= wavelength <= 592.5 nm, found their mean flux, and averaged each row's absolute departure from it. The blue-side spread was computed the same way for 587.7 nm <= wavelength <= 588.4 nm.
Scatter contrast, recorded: 0.02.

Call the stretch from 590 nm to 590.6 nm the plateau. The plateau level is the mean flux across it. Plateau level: 5.5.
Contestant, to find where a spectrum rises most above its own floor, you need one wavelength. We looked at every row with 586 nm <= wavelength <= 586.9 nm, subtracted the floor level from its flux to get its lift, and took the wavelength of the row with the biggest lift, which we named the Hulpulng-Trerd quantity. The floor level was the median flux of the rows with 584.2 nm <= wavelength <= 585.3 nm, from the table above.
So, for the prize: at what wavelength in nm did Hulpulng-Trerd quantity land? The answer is 586.707 nm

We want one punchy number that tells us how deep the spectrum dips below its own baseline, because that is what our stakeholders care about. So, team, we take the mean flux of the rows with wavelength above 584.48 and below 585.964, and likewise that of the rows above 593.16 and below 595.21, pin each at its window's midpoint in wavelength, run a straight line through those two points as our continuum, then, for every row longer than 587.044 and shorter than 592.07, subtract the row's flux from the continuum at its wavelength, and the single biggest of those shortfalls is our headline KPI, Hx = 2.10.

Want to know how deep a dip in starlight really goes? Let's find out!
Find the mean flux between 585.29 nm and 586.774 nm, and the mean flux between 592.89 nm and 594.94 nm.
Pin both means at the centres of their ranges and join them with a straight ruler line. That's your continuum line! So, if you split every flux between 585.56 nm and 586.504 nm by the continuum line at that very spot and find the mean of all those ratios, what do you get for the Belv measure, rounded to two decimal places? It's 0.98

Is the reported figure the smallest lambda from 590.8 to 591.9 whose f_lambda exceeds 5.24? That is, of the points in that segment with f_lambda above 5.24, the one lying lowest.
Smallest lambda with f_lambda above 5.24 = 590.910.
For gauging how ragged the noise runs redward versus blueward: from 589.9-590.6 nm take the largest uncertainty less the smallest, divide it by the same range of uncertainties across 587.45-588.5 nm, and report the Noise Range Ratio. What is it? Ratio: 1.0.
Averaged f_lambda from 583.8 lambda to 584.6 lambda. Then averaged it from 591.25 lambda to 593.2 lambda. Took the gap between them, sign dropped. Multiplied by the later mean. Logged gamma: 1.9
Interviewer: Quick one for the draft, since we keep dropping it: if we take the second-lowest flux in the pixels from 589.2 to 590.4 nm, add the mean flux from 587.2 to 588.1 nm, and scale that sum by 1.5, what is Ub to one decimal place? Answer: 14.9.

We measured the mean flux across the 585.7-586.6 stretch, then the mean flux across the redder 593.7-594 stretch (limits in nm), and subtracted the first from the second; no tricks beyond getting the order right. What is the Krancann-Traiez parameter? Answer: -0.4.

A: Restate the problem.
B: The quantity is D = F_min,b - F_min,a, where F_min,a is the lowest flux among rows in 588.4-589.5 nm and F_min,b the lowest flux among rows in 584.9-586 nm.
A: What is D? 1.3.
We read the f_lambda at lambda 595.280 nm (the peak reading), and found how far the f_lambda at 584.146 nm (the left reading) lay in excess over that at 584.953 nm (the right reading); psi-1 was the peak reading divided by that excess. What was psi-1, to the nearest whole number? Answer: -21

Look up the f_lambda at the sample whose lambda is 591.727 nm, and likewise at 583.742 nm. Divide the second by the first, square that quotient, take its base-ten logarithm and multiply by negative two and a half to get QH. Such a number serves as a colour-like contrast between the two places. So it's -0.1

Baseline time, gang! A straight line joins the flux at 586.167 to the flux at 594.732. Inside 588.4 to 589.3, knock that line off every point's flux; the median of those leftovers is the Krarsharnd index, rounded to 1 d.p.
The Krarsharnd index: -1.4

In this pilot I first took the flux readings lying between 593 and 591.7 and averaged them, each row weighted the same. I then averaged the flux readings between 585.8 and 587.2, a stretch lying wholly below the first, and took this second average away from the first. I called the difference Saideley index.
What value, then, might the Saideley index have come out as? 0.0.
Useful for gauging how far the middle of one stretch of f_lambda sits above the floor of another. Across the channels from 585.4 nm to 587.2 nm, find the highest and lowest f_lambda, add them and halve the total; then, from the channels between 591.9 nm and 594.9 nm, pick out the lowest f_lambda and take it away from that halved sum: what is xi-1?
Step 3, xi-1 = 1.1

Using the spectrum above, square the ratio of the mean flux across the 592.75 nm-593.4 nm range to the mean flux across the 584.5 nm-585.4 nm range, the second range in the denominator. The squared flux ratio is 0.77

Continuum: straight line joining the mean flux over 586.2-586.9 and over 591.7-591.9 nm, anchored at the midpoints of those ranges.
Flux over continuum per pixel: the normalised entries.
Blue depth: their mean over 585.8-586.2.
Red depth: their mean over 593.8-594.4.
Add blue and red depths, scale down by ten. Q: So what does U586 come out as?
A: 0.200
